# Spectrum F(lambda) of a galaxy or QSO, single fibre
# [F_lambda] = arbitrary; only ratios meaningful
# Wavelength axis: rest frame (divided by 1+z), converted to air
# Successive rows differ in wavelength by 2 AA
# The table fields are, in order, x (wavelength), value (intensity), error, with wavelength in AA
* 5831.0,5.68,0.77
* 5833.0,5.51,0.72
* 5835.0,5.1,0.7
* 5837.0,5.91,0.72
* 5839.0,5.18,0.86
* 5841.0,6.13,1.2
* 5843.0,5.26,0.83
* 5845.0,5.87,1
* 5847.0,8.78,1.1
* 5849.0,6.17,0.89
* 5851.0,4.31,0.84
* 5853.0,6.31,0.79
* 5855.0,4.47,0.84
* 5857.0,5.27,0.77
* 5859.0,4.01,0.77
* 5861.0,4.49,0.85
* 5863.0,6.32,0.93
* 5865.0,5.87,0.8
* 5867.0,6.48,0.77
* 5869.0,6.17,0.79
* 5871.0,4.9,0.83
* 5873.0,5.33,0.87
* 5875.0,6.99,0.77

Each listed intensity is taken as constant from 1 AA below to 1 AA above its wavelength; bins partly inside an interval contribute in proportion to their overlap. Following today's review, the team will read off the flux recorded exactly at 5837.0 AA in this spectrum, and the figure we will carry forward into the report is 5.91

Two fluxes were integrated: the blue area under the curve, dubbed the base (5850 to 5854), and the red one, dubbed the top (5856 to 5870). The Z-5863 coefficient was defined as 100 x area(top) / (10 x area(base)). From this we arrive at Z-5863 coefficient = 36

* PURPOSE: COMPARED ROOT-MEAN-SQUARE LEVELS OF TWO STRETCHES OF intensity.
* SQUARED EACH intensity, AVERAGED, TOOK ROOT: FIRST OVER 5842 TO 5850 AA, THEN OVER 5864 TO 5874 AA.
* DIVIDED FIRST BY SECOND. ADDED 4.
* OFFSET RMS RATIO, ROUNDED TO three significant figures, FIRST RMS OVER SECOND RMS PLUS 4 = 5.15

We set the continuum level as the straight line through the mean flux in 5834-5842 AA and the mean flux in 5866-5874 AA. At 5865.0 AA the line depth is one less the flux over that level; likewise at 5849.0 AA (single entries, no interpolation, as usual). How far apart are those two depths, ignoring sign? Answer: 0.1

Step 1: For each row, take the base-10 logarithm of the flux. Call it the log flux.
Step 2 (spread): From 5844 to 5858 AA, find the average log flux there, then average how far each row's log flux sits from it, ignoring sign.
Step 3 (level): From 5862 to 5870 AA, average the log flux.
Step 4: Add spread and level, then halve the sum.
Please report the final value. 0.435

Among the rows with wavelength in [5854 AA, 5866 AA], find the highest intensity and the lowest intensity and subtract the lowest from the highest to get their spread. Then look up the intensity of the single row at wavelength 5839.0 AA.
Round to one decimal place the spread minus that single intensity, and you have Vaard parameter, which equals -2.9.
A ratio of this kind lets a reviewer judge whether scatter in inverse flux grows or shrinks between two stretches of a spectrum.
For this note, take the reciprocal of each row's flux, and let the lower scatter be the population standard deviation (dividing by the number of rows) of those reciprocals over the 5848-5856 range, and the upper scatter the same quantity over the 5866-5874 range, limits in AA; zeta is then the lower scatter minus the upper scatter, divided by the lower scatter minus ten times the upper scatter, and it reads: -0.09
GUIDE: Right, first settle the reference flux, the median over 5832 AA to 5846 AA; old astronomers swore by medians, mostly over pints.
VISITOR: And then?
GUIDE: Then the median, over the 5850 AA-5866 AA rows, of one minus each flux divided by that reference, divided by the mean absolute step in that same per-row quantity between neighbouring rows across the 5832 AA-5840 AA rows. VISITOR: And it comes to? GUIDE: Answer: 1.0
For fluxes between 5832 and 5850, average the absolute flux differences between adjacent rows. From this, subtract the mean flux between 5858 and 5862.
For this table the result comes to -3.0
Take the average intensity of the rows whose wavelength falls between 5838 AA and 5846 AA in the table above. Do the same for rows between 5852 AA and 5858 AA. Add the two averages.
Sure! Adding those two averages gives 11.0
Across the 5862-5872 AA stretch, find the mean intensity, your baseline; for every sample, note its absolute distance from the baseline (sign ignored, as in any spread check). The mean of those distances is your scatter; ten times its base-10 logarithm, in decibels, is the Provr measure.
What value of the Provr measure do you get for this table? -3.5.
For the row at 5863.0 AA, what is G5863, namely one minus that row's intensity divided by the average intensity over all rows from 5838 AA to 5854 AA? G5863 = -0.05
